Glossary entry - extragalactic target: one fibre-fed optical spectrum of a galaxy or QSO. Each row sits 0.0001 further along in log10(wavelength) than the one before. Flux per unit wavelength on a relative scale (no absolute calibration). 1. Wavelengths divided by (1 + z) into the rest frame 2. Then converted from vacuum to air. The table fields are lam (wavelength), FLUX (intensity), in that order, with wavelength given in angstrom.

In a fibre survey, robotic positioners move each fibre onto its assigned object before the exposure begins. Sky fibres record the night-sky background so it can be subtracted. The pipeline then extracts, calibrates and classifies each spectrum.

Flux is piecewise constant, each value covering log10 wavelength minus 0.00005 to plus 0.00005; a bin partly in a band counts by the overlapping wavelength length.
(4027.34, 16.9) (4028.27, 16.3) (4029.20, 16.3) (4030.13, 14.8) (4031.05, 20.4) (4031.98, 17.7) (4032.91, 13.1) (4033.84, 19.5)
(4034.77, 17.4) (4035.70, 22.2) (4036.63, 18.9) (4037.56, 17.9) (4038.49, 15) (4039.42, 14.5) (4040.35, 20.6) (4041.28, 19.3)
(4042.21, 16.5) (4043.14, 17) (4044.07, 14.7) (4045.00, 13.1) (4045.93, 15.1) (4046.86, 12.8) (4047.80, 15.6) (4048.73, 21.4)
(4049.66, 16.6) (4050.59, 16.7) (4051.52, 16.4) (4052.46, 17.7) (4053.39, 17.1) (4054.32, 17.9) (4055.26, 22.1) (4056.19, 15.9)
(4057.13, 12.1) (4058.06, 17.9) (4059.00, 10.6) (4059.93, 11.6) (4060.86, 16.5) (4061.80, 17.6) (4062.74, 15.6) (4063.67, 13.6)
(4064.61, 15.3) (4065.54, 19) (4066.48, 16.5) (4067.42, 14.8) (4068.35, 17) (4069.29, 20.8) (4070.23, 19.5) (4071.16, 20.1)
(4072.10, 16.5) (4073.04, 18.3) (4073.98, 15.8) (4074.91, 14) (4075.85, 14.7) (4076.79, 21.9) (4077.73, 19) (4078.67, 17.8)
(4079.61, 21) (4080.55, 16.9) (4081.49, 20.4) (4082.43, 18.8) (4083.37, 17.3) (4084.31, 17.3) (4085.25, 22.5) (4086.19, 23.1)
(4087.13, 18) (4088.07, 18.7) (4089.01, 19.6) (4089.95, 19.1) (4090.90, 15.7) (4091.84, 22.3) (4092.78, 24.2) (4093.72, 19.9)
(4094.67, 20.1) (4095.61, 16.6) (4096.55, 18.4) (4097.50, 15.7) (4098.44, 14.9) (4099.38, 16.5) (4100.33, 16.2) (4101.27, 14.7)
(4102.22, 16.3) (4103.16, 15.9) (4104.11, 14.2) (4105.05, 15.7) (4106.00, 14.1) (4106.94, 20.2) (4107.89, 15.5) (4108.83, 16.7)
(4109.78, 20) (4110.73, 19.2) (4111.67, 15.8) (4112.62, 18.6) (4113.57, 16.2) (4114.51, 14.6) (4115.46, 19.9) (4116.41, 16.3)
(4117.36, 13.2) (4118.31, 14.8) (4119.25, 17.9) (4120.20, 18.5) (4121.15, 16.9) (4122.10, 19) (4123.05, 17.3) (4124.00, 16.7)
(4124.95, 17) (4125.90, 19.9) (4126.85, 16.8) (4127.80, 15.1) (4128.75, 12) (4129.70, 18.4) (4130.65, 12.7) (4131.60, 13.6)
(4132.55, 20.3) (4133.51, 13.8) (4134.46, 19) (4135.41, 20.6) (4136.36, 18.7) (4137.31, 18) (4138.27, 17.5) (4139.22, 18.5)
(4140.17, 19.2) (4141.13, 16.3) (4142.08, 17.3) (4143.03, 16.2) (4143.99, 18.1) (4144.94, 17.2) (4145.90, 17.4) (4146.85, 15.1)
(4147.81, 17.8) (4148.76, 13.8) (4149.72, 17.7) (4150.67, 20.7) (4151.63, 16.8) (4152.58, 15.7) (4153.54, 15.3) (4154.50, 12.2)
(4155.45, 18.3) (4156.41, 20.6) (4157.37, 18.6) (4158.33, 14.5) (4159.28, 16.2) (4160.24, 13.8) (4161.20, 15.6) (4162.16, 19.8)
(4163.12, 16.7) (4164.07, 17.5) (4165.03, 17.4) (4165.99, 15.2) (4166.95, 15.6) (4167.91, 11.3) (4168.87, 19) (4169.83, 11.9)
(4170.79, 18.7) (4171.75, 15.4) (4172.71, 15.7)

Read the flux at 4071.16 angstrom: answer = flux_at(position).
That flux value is 20.1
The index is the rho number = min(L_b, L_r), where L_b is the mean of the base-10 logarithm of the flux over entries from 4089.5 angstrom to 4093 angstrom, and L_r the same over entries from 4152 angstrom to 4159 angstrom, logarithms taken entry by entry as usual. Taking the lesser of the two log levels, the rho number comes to 1.21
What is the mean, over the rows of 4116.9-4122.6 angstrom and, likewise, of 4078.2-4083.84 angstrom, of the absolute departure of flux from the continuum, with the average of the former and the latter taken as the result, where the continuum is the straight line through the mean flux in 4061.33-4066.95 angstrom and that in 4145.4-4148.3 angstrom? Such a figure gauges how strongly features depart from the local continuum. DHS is 2.09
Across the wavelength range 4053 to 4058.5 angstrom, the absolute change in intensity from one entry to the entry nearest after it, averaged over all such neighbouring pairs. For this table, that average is 4.2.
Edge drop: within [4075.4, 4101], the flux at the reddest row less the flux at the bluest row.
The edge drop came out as 1.5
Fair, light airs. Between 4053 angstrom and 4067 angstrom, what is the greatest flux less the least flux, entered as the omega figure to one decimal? 11.5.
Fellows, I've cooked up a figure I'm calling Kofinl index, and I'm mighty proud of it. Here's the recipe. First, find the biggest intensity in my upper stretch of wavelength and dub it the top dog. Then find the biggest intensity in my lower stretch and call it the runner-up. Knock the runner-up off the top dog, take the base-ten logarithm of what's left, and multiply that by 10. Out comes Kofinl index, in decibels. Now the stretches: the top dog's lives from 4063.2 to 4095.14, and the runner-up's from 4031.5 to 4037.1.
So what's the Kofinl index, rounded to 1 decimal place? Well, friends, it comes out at 3.0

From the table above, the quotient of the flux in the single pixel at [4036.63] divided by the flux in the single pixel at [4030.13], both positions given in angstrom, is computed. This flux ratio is 1.28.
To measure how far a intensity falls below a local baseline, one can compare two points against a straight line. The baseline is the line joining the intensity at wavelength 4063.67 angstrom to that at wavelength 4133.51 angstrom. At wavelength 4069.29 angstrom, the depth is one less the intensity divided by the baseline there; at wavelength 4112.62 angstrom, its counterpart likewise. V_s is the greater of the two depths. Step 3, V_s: -0.35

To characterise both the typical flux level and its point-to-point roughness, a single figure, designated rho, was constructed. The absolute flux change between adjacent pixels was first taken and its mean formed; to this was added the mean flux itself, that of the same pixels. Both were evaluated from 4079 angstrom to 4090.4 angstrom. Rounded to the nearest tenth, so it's 21.5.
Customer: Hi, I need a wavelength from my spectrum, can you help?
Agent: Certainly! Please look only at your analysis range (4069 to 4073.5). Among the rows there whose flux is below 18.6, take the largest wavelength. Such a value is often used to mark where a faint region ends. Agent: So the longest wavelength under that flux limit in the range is 4073.04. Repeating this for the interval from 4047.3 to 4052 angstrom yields 4051.52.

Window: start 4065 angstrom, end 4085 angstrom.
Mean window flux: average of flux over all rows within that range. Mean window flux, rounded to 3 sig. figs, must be 18.0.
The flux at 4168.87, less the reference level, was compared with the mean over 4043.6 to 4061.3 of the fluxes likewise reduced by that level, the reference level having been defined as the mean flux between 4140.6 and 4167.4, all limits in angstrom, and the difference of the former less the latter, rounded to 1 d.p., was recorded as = 3.1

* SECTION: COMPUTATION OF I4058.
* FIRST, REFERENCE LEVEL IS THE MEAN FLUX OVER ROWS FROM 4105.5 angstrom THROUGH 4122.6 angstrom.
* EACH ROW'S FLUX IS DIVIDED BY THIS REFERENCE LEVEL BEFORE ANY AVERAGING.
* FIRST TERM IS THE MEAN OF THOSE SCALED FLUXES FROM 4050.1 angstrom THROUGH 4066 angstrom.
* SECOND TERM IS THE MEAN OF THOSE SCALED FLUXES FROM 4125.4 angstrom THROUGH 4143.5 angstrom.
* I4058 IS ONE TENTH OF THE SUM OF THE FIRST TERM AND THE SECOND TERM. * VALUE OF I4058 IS 0.194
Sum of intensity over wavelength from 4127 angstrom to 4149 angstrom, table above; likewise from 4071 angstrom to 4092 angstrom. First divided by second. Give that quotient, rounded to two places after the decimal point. 0.90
